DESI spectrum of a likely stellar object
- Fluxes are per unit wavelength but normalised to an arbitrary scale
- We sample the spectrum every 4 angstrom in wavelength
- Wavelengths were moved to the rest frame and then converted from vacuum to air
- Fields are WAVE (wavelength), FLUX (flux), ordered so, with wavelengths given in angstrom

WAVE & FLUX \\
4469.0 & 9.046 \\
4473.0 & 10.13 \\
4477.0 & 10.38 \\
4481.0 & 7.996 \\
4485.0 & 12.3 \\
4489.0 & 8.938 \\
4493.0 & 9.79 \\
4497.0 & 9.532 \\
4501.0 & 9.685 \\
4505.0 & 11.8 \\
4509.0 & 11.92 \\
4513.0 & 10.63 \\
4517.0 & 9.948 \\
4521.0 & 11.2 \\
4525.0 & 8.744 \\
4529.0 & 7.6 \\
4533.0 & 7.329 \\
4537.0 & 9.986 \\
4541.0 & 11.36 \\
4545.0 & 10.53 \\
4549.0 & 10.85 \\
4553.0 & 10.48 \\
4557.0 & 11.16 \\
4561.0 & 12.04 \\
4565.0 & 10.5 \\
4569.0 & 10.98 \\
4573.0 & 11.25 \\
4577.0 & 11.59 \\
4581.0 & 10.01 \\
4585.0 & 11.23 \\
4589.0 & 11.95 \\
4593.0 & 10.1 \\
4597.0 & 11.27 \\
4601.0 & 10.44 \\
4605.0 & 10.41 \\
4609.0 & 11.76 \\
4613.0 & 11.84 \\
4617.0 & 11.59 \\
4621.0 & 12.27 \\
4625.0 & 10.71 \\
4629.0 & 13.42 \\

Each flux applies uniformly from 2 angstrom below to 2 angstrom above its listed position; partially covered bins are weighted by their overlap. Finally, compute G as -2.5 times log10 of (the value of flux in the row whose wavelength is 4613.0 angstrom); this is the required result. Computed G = -2.68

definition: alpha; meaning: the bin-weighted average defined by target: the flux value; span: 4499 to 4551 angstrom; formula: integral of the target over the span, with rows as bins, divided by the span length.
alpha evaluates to 10.1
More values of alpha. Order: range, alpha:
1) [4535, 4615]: 11.0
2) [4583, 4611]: 11.0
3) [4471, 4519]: 10.3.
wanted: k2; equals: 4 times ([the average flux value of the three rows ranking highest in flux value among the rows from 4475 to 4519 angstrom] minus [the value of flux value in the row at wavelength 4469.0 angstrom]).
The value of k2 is 12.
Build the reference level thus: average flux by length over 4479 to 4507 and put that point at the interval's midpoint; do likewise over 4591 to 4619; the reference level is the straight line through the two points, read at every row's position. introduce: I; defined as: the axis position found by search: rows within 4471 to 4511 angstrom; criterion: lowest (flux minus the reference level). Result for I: 4481.0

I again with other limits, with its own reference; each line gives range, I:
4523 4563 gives 4533.0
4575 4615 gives 4593.0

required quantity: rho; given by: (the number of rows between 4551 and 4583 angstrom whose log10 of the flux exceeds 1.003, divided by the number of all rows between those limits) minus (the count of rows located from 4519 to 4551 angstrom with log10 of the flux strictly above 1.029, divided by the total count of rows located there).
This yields 0.50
